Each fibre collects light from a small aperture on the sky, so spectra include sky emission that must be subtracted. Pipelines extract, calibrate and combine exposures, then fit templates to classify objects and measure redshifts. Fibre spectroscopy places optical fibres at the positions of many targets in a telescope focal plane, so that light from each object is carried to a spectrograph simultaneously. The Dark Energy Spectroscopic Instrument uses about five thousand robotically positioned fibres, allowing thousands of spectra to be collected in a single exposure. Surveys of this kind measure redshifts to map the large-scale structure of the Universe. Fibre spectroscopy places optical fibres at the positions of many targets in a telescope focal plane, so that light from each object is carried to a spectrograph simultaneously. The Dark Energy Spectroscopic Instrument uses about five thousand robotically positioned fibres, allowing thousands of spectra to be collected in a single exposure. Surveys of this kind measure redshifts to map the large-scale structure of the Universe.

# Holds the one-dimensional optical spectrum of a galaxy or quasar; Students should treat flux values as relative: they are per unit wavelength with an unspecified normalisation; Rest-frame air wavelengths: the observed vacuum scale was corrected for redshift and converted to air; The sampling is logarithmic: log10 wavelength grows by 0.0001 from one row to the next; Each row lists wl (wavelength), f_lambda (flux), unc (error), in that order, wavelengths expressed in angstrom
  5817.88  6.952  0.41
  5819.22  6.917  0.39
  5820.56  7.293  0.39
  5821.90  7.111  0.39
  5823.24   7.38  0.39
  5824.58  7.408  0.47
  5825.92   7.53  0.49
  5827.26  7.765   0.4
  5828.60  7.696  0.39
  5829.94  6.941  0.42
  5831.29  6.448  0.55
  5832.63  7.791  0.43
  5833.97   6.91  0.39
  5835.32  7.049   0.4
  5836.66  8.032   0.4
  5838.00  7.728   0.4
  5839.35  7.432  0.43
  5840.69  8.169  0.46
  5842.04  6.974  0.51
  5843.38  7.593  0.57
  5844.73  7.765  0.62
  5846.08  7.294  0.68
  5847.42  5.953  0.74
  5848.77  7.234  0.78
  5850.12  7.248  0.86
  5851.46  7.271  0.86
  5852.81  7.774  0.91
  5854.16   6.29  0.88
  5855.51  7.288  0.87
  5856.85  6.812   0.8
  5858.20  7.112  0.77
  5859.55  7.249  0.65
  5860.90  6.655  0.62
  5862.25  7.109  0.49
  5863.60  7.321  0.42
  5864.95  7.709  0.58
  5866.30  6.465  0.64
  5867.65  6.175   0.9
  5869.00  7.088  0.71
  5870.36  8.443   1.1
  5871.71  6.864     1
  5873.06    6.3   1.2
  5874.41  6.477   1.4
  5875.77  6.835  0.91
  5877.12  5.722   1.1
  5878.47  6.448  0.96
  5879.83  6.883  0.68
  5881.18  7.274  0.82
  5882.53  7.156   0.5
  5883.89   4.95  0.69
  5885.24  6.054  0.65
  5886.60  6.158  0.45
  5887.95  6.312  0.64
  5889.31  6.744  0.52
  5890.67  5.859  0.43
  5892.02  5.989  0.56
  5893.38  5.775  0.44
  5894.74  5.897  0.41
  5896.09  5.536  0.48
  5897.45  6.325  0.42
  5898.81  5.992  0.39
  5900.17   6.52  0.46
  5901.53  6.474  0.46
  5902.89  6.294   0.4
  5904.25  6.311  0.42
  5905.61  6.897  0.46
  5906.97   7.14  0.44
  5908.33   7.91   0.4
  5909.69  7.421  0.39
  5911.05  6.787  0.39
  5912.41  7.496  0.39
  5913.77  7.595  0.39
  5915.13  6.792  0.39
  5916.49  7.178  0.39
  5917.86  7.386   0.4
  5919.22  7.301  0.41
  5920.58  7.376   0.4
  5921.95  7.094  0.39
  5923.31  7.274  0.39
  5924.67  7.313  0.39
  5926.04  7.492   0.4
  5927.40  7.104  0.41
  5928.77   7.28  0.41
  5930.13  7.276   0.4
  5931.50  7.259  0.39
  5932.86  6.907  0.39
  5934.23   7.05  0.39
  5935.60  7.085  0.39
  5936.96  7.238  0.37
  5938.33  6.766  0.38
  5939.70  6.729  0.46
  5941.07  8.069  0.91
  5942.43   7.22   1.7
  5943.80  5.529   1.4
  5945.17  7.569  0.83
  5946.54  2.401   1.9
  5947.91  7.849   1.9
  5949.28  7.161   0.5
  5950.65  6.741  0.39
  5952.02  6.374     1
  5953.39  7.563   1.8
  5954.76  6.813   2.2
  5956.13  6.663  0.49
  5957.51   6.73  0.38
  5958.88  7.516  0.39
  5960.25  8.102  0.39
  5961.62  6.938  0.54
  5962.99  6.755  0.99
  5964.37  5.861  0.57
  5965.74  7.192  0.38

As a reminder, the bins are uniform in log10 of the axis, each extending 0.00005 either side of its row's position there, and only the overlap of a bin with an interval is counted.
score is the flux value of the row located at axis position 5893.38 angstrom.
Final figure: 5.775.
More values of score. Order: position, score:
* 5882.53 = 7.156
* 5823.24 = 7.38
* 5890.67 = 5.859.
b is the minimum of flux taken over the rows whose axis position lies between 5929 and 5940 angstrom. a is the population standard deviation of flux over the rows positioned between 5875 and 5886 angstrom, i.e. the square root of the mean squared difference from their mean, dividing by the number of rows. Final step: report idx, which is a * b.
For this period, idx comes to 5.0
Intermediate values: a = 0.7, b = 6.729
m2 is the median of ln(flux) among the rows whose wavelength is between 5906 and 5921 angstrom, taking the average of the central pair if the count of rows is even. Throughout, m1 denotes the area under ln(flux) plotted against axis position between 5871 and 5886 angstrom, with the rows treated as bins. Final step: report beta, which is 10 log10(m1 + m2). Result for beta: 14.8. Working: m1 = 27.9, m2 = 2.00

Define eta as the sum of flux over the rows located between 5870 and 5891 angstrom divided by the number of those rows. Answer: 6.53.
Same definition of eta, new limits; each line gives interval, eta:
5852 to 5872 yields 7.09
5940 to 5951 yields 6.57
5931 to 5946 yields 7.04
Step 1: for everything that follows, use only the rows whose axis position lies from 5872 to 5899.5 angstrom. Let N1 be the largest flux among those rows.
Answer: 7.274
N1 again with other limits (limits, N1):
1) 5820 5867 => 8.169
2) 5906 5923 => 7.91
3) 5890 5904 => 6.52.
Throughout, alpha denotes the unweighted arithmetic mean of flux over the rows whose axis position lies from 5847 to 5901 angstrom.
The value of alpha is 6.6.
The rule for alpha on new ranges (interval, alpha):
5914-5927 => 7.2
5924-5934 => 7.2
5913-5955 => 7.0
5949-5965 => 6.9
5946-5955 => 6.4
